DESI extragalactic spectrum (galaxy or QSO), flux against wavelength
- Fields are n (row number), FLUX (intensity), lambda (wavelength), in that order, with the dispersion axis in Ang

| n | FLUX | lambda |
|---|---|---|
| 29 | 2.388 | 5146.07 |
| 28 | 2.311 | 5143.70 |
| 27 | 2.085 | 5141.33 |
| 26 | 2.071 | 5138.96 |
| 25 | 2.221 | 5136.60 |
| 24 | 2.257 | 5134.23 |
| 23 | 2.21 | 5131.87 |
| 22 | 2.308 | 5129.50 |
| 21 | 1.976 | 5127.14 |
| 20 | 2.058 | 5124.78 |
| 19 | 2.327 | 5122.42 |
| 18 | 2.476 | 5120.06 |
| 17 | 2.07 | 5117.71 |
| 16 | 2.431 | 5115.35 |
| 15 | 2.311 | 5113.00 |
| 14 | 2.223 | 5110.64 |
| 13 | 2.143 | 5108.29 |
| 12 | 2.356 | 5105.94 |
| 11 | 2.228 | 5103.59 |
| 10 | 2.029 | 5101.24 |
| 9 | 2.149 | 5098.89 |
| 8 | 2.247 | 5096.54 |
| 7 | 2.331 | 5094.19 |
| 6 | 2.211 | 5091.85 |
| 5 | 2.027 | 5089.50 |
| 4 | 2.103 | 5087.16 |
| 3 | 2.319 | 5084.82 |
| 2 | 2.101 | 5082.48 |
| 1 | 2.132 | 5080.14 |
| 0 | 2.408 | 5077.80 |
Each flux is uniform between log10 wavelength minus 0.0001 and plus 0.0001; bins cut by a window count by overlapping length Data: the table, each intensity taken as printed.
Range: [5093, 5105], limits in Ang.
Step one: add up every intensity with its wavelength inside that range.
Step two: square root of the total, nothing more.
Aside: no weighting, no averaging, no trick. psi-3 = 3.3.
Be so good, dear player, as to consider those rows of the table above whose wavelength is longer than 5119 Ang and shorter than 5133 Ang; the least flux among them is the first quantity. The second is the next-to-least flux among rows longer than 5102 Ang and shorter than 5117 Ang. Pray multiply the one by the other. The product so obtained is 4.39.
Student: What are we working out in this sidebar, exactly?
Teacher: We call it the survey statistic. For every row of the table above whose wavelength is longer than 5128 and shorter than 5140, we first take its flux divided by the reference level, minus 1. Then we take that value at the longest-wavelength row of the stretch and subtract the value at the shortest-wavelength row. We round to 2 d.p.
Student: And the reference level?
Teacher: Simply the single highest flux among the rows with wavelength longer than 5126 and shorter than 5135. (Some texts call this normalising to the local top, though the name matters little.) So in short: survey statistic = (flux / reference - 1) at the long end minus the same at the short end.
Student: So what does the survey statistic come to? -0.10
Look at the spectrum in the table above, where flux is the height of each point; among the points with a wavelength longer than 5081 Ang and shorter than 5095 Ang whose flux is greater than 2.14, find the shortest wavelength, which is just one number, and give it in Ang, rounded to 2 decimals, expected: 5084.82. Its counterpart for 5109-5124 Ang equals 5110.64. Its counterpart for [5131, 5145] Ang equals 5131.87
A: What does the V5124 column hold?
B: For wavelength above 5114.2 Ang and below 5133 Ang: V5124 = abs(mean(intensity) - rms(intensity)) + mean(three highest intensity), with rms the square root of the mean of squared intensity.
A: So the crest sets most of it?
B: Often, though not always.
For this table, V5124 2.42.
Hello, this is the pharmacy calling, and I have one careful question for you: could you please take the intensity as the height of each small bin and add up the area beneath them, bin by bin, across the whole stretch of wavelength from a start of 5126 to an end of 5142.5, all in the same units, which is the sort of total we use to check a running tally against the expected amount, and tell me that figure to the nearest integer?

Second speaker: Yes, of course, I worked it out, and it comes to 36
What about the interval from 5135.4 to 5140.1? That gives 10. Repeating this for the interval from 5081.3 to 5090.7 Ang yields 20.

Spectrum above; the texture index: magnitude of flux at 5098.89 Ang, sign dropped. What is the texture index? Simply 2.15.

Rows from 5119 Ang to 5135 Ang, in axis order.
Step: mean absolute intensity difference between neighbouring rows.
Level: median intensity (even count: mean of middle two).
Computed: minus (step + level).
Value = -2.42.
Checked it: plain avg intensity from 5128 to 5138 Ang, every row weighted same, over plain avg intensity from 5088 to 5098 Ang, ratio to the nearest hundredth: 1.02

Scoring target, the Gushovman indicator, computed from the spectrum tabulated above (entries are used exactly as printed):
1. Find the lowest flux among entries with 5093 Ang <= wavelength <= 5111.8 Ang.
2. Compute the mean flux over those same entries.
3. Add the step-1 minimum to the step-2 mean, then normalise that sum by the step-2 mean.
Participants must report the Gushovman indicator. 1.92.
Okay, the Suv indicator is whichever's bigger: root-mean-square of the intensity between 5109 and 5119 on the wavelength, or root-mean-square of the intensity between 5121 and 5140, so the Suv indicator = 2.26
